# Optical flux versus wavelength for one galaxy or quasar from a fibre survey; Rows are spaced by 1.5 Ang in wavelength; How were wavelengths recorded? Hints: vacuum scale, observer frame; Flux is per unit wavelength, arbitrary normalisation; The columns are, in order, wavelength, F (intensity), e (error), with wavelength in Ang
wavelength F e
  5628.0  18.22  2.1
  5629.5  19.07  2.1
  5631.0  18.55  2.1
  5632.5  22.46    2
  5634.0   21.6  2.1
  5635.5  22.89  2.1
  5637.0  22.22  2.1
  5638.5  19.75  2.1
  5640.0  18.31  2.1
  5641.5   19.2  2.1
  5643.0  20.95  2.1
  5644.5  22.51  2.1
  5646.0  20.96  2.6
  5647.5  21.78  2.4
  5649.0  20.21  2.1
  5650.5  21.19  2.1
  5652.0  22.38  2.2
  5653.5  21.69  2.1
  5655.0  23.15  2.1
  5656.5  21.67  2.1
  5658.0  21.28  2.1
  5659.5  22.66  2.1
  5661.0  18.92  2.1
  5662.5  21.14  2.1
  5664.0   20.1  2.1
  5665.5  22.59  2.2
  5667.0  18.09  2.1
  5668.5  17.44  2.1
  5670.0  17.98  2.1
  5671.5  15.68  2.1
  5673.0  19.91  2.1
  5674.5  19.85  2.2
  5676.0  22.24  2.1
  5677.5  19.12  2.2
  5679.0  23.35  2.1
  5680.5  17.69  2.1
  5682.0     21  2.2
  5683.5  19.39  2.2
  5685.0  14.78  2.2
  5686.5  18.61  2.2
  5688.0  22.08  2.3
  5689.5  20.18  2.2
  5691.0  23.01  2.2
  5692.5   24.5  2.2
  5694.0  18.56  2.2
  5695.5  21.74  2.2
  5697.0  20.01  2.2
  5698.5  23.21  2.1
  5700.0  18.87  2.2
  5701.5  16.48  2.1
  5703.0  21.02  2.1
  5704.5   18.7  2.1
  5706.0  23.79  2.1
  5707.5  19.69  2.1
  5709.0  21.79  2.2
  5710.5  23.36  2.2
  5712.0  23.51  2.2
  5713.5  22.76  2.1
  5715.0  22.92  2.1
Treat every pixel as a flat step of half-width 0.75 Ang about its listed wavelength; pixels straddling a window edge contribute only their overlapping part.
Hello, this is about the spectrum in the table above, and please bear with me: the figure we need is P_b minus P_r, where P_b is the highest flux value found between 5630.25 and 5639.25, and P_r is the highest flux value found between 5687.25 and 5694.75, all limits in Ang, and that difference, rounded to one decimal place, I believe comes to -1.6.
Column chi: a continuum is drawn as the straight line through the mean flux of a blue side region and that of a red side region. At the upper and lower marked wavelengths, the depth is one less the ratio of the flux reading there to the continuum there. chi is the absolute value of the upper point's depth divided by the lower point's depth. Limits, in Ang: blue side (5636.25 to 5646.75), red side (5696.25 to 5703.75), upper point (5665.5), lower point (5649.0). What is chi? 9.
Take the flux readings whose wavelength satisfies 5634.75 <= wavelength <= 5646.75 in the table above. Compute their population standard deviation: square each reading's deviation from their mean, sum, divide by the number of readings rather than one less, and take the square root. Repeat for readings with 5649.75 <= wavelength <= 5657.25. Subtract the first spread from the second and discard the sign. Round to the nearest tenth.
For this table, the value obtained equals 0.9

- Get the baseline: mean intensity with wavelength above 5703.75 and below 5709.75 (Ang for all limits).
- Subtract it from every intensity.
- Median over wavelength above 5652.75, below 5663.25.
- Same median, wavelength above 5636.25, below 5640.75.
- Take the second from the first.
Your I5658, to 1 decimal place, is 1.9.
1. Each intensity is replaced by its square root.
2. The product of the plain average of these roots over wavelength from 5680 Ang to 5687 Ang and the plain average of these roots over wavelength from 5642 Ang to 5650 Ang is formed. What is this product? 19.7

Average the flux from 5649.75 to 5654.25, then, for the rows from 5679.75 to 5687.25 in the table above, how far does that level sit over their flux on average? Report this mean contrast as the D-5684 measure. 3.5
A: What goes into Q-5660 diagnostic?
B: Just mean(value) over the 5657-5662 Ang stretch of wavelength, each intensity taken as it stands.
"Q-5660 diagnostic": 21.0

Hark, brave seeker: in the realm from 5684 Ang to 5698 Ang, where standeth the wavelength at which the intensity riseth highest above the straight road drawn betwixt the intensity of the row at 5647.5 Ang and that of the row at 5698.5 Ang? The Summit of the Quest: 5692.5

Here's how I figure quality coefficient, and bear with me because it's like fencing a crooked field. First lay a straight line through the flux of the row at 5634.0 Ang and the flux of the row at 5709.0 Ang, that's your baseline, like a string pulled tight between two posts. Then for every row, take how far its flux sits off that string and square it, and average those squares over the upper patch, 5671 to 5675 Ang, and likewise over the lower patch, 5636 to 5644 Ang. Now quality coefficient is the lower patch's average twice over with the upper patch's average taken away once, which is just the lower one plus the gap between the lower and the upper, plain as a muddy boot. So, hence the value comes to -6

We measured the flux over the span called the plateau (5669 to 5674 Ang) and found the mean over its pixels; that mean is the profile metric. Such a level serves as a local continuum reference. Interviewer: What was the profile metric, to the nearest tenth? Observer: 17.9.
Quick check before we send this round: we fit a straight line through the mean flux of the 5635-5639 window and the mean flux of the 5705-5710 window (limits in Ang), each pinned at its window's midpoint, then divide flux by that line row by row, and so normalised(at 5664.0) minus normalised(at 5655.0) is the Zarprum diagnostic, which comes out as -0.14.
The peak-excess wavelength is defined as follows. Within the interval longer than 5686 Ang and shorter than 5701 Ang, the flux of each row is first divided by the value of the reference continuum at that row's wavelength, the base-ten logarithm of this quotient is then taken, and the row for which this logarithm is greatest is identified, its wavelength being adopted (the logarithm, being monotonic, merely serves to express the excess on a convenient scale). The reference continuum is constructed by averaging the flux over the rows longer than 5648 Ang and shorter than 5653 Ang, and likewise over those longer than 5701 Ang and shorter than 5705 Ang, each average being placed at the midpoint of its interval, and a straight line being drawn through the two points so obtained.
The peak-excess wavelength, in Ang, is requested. 5692.5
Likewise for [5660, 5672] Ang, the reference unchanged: 5665.5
